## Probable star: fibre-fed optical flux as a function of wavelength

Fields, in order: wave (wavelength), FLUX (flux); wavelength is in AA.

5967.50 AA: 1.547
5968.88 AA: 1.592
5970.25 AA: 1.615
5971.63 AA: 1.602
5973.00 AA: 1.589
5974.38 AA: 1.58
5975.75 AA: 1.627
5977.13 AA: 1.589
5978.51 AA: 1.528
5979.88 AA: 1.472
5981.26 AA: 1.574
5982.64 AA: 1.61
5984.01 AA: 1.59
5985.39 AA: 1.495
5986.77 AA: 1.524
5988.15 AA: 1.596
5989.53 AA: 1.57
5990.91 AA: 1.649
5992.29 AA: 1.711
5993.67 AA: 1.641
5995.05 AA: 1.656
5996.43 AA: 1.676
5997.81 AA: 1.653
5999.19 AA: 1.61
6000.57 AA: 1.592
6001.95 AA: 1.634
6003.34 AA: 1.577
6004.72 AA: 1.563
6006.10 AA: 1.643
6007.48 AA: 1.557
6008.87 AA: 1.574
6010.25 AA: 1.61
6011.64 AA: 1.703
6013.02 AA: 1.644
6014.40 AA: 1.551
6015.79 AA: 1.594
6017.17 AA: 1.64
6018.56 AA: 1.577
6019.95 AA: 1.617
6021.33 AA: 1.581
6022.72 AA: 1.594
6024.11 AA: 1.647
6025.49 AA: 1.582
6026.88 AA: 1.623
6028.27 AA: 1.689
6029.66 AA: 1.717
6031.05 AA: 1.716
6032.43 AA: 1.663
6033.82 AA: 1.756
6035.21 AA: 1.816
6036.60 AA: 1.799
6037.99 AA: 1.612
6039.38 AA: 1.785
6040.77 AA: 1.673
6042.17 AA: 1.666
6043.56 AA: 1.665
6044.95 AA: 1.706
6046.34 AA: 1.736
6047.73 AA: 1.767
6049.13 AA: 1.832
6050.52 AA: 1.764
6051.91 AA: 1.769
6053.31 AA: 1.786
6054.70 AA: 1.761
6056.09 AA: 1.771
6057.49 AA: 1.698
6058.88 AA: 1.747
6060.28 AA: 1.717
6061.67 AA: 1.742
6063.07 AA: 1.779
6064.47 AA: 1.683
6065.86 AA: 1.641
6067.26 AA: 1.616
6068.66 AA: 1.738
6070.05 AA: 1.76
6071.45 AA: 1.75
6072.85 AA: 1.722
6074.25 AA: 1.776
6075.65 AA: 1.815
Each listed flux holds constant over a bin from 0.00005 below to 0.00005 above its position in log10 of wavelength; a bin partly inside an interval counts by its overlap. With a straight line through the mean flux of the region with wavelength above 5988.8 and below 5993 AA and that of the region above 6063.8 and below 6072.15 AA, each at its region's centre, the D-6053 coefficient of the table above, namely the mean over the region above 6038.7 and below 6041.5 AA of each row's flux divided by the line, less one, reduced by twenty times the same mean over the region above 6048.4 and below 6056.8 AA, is -1.1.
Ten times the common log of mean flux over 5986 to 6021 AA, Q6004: 2.08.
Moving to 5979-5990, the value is 1.91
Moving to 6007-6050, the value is 2.22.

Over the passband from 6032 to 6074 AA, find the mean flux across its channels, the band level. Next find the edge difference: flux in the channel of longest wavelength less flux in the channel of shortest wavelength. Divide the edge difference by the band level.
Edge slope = 0.034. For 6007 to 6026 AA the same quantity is 0.016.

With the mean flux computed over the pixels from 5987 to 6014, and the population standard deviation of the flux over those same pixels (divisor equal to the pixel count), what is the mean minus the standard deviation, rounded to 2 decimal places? 1.58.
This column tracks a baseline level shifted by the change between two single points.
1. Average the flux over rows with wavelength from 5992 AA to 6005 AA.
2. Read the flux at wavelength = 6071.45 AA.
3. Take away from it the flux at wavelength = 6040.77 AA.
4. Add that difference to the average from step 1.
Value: 1.71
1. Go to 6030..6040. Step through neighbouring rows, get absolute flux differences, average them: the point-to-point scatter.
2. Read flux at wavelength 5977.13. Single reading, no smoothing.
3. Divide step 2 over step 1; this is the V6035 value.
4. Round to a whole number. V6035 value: 16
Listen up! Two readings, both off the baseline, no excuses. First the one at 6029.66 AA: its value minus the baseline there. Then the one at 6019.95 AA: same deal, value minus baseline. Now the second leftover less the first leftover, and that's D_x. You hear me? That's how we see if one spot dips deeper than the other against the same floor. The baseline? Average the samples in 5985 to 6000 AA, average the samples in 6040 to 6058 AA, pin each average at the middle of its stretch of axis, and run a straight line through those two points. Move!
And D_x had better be -0.08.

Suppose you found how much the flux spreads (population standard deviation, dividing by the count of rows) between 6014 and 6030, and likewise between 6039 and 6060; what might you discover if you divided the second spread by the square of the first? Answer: 22.0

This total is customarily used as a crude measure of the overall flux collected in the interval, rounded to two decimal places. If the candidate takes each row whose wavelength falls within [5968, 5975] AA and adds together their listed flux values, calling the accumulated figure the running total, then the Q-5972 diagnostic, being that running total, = 7.98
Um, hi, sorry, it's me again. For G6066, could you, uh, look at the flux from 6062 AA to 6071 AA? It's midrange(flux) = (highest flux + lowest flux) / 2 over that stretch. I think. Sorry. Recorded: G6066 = 1.70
